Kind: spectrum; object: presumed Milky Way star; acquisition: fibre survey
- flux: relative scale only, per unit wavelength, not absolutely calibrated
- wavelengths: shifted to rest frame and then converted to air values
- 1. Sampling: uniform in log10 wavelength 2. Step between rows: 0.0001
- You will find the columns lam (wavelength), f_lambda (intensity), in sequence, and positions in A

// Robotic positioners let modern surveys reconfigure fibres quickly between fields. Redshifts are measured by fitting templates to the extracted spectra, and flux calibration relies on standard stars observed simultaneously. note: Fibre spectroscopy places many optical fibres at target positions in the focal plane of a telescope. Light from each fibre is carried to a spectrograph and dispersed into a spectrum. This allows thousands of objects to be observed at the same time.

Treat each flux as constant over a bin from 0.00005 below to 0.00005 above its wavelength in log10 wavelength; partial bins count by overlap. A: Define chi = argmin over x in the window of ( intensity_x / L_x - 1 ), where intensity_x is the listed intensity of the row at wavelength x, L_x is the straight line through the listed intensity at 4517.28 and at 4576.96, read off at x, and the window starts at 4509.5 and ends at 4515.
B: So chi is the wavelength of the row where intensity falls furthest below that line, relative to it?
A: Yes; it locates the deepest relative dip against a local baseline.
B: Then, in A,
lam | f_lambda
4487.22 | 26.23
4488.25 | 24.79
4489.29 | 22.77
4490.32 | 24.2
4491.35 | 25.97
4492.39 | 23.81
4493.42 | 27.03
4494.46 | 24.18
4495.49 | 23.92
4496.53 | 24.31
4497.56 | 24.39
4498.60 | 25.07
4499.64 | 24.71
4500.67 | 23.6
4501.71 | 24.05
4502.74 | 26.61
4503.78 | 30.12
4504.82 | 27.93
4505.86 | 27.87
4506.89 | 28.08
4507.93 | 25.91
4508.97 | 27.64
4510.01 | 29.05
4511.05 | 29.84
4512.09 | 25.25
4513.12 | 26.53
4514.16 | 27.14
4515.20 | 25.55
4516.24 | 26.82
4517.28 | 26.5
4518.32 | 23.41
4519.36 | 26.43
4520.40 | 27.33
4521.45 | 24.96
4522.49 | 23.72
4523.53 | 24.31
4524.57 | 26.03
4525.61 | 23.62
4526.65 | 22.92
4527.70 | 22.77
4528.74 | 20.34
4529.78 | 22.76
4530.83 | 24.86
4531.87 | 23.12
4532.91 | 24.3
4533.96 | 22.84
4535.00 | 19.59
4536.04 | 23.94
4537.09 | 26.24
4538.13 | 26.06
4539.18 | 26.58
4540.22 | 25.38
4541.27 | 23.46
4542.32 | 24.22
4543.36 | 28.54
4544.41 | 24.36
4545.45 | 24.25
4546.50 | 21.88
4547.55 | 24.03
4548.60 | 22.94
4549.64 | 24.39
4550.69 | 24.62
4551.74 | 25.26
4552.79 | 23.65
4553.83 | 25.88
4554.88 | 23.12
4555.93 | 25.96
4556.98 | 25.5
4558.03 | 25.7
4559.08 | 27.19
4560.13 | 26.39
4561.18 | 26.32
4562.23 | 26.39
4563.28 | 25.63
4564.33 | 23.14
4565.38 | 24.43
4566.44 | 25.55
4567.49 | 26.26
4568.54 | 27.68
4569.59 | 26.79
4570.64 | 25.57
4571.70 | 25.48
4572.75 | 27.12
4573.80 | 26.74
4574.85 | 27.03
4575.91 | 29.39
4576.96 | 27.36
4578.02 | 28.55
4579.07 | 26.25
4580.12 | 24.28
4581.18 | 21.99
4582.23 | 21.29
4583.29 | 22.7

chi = 4512.09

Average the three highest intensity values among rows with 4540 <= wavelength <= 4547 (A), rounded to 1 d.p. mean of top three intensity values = 26.1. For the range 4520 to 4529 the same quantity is 26.1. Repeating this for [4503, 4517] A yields 29.7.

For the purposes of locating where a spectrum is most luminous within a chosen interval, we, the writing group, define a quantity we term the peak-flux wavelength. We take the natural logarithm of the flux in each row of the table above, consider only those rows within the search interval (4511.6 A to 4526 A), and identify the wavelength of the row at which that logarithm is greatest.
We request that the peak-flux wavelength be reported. 4520.40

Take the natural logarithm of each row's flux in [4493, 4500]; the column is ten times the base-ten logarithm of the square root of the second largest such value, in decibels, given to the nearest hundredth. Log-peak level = 2.54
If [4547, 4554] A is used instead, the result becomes 2.55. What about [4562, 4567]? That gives 2.56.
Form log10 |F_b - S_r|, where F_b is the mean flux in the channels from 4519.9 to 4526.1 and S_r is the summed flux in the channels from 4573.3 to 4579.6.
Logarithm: 2.147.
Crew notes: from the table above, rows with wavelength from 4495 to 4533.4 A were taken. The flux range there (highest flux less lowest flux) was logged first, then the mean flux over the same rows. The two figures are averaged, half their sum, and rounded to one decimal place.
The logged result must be 17.6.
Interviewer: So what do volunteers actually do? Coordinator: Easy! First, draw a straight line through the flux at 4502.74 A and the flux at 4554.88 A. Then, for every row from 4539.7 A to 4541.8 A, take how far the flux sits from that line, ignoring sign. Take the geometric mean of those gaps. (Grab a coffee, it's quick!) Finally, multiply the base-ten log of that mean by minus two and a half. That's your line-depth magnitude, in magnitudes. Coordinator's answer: 0.17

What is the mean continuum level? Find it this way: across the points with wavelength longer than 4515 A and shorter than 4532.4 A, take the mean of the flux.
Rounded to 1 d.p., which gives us 24.4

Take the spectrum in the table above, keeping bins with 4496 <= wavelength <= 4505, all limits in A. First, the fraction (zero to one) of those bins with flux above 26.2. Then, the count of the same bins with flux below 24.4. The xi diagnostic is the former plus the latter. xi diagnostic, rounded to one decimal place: 4.3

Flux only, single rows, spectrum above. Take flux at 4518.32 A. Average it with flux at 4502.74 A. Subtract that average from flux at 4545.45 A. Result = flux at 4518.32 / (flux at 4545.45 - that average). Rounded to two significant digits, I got -31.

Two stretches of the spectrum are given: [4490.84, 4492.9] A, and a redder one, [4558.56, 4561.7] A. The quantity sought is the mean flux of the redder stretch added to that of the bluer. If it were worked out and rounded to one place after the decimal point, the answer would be 51.5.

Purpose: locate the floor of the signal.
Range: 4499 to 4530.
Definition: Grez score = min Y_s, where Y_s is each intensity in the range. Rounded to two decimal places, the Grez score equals 20.34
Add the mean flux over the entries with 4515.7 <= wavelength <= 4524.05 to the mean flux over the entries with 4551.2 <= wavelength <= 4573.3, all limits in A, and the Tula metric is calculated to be 51.1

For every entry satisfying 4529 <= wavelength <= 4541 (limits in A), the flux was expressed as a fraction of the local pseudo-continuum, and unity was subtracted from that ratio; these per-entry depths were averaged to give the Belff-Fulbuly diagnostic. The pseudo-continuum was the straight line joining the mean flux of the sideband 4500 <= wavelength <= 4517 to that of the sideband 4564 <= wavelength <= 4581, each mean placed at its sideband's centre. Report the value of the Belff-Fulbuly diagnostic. -0.10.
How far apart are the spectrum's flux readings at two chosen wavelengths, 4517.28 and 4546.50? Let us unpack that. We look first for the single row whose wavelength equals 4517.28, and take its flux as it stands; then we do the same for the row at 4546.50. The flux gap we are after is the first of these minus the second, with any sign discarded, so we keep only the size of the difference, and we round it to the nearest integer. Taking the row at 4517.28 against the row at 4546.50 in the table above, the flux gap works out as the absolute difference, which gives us 5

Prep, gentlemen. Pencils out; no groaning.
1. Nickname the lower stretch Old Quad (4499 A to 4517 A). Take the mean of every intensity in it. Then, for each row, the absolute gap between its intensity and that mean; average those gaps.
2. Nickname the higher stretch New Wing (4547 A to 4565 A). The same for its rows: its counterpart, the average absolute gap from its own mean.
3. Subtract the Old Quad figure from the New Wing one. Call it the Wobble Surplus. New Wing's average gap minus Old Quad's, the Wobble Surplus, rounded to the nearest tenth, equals -0.4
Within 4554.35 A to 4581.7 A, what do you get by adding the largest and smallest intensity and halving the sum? 25.69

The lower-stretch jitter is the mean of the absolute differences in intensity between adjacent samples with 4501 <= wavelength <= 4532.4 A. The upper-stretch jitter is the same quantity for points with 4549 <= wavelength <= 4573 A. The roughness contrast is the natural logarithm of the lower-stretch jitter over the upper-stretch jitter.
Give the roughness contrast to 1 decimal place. 0.4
